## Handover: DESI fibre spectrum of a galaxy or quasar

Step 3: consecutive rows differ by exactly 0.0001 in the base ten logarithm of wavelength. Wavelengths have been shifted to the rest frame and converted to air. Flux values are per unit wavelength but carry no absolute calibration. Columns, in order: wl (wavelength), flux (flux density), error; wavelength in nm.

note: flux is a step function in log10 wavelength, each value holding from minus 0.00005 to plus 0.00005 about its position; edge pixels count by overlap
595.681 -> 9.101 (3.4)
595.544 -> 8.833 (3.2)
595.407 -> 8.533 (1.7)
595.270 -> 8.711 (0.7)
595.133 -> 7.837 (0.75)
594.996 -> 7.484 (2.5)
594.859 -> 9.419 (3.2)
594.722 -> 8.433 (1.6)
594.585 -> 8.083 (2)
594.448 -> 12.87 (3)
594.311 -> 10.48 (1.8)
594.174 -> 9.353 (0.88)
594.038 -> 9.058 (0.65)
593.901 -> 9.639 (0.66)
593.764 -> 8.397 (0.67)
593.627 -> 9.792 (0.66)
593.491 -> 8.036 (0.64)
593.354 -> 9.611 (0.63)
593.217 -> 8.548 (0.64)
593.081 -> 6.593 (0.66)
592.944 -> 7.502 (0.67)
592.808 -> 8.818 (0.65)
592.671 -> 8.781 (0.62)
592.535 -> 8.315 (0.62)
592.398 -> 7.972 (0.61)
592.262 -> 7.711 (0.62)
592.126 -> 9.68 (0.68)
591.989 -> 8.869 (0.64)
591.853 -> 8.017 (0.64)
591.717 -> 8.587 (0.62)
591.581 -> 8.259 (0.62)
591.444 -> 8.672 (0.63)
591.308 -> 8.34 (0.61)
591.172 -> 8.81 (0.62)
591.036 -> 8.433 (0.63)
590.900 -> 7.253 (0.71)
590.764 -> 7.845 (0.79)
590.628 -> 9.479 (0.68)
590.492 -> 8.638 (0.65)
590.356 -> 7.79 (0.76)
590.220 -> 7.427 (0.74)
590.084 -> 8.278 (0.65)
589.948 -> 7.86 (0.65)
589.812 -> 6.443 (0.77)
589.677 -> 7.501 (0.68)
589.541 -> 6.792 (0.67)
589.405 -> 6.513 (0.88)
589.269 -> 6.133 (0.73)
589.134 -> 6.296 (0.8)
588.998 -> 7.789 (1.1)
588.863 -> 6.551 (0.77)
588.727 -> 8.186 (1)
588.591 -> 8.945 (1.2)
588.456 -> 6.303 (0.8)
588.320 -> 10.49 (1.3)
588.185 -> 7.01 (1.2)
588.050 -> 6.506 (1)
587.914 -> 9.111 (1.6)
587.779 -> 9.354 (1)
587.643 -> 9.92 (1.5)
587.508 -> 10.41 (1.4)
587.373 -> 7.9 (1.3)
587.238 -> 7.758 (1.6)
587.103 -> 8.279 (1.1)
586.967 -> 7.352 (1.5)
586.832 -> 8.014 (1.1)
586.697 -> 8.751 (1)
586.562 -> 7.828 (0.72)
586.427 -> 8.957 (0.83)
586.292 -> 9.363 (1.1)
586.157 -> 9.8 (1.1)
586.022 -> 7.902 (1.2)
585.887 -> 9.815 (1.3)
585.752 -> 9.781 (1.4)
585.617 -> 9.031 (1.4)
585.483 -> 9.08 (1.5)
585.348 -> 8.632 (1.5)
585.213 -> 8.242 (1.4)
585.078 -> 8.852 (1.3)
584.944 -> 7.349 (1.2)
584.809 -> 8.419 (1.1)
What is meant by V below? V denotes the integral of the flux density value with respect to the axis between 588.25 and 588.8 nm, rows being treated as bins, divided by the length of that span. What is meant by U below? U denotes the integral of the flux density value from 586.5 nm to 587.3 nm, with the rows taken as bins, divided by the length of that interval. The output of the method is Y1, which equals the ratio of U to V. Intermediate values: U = 8.0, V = 8.45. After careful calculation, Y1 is 0.95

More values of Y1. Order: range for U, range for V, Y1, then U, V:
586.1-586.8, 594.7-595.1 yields 1.06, 8.9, 8.39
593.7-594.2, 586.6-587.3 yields 1.13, 9.1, 8.02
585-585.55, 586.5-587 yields 1.08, 8.7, 8.04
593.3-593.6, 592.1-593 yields 1.07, 8.9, 8.35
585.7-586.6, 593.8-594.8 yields 0.94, 9.1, 9.65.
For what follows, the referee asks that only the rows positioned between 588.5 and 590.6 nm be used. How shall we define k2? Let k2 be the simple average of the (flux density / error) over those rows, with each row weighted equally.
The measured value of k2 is 10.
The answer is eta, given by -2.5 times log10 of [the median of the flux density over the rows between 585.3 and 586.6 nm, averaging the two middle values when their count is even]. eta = -2.39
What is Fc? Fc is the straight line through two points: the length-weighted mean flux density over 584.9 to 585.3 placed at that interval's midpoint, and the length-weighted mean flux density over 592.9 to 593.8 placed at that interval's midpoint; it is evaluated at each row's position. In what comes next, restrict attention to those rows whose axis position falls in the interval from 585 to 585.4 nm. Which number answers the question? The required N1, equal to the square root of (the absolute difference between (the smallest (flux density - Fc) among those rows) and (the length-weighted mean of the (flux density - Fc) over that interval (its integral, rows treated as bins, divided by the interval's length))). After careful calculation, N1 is 0.54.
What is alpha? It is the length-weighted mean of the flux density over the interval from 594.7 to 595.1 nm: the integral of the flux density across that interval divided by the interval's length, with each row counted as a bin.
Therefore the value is 8.4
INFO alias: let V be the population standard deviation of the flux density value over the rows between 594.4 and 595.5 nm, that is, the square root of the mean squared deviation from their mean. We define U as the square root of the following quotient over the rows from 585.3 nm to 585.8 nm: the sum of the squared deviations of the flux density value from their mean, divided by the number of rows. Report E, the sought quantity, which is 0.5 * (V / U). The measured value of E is 1.9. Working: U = 0.4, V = 1.6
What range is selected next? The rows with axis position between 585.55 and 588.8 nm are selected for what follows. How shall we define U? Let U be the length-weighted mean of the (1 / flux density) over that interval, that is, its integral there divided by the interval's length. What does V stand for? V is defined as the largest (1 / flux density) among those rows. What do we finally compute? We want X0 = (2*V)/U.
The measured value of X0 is 2.7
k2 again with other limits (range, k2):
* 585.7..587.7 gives 8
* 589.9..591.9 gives 12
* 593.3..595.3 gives 10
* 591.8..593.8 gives 13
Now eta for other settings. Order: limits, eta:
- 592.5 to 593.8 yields -2.32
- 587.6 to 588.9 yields -2.33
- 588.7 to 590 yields -2.06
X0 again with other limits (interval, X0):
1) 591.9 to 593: 2.2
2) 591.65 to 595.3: 2.6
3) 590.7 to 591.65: 2.3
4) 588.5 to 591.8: 2.5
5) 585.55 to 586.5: 2.3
